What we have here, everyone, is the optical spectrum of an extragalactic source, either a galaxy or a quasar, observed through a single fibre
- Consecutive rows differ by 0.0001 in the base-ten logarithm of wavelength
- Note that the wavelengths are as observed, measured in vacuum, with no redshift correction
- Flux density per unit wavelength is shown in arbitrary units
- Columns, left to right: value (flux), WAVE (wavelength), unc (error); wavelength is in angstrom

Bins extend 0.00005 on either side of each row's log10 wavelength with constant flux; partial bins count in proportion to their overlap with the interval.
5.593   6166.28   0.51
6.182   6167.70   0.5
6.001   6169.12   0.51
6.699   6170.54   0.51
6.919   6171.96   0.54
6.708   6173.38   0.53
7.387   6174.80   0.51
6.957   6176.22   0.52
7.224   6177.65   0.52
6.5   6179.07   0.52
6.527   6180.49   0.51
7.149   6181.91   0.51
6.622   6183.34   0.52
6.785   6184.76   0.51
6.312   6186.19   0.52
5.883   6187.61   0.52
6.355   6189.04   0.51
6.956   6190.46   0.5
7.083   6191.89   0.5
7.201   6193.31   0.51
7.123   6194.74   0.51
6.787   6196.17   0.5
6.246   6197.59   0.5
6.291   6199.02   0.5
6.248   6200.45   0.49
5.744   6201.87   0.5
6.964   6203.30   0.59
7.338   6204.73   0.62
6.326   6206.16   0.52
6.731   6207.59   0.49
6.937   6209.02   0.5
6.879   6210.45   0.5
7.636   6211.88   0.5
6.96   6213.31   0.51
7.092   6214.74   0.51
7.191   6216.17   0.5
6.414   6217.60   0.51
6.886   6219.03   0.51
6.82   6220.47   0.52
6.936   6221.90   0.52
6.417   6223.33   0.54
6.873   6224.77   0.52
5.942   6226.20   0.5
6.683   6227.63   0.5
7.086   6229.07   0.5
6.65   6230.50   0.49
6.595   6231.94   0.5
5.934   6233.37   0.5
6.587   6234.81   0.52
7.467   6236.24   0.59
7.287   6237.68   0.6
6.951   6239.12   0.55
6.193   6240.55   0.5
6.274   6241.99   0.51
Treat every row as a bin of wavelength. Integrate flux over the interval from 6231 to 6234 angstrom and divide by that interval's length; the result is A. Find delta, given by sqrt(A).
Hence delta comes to 2.51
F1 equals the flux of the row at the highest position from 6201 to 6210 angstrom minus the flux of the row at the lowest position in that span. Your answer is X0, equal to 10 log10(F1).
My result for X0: 1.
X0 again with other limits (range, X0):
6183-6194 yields -2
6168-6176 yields 1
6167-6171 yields -3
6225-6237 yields 2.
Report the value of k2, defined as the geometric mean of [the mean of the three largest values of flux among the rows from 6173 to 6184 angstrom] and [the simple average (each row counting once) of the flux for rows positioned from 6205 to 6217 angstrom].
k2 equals 7.11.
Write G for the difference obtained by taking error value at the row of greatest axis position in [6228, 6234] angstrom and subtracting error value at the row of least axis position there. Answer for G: 0.000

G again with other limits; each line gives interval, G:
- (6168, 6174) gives 0.020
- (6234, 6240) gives 0.030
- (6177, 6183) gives -0.010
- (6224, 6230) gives -0.020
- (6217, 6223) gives 0.010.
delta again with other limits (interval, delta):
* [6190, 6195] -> 2.66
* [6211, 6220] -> 2.65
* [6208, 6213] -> 2.67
